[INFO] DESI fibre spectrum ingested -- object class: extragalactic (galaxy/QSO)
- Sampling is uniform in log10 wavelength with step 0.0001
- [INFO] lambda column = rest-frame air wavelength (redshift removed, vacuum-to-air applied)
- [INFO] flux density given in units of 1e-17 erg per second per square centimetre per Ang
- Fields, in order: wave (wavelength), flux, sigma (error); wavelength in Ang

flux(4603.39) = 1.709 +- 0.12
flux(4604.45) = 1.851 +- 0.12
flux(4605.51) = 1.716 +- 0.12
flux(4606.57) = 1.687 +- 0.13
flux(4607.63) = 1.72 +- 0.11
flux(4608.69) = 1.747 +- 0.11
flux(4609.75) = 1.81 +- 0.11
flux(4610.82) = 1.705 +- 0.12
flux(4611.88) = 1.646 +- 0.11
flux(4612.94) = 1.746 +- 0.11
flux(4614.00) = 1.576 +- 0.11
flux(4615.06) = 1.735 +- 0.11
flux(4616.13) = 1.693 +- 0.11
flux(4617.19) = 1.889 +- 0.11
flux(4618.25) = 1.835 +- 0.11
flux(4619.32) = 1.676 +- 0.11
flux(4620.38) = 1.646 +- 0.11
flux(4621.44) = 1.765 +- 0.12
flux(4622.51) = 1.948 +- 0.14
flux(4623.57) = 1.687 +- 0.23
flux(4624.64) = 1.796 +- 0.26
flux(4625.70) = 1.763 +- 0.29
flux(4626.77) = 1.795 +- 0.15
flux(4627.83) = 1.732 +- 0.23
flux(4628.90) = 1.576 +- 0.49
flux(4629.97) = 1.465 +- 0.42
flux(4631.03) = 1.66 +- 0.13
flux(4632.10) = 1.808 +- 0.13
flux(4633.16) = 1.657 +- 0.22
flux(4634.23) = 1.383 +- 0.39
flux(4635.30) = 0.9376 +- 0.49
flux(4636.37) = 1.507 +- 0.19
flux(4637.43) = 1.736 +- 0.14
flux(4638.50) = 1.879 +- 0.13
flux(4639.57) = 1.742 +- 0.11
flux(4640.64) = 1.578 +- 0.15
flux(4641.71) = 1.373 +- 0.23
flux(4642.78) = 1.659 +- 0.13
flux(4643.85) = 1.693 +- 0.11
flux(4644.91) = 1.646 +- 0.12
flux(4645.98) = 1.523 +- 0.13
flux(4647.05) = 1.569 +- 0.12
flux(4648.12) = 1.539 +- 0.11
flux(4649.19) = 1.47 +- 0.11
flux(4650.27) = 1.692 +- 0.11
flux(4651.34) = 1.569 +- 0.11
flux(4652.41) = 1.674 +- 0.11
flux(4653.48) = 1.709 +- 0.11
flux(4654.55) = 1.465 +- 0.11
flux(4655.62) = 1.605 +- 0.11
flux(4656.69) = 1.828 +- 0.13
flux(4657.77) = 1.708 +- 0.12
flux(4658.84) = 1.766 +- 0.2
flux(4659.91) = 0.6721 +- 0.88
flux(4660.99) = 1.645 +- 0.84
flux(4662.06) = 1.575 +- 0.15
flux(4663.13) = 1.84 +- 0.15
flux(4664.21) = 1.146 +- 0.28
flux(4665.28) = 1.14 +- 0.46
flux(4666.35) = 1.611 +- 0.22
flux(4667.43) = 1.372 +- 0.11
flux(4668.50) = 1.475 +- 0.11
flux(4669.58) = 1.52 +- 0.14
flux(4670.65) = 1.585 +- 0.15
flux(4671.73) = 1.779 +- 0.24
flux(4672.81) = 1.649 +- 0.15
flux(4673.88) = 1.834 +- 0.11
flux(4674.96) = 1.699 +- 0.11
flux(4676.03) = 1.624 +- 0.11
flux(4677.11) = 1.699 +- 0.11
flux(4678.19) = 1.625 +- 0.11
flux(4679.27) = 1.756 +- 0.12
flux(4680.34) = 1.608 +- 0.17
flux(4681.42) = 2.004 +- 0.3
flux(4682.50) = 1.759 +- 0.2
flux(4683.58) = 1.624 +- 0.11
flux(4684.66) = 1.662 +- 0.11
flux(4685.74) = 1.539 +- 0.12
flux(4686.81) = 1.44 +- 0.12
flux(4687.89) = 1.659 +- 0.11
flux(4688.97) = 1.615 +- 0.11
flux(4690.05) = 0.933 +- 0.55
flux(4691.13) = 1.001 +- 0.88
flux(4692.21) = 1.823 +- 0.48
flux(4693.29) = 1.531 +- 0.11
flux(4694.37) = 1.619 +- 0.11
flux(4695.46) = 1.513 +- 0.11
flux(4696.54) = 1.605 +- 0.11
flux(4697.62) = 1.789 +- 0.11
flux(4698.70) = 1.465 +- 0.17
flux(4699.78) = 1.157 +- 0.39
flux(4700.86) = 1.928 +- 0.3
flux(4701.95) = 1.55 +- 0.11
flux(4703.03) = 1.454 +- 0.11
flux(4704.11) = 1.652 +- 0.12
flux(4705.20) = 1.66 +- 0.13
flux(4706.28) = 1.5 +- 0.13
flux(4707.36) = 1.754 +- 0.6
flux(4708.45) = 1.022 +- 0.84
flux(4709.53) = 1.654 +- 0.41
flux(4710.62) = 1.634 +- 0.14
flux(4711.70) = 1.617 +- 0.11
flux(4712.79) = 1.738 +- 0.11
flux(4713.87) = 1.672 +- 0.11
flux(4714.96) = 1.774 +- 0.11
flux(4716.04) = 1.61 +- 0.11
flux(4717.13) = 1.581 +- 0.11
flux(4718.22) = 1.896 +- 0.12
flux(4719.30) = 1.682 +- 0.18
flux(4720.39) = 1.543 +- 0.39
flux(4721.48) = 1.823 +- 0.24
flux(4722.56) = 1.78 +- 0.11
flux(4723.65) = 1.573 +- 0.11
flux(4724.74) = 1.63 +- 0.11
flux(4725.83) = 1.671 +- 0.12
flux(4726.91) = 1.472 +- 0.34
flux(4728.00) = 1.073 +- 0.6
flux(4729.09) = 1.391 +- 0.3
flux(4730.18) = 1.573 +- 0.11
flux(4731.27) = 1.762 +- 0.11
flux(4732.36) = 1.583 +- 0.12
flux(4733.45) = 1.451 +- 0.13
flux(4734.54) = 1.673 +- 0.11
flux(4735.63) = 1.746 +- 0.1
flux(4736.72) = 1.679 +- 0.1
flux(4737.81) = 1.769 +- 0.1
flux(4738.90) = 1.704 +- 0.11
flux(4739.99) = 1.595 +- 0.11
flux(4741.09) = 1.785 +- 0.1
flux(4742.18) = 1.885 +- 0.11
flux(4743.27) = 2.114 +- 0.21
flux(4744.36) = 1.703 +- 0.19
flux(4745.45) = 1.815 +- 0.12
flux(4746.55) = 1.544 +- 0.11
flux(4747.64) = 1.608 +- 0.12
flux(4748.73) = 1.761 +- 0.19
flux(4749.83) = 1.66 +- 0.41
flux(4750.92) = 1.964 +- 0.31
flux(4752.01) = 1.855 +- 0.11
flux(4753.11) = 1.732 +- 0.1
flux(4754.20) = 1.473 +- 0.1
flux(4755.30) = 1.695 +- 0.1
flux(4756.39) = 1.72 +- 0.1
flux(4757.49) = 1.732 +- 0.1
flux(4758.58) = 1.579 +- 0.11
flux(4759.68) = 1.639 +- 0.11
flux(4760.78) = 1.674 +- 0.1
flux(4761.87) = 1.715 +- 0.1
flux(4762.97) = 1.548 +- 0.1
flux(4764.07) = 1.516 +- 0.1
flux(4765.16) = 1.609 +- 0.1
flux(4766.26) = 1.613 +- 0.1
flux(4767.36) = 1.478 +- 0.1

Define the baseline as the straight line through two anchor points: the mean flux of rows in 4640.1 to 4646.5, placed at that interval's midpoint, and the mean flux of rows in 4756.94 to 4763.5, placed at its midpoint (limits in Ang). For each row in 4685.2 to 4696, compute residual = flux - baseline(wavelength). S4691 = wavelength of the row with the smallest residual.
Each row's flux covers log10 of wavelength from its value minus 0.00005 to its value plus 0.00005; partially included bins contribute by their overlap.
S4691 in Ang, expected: 4690.05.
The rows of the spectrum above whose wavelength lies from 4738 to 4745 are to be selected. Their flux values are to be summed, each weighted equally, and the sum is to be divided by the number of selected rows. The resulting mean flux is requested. 1.80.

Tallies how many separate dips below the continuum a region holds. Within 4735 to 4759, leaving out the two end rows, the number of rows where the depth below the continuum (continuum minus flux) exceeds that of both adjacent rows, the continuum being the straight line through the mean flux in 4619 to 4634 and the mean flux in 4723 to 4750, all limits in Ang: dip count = 6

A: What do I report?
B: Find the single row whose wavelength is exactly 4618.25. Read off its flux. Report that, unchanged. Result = 1.835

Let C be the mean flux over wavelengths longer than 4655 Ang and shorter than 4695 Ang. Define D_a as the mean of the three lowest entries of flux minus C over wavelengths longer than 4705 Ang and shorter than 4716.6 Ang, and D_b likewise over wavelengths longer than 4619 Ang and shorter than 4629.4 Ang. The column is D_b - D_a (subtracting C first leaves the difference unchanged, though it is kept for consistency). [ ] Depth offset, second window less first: 0.3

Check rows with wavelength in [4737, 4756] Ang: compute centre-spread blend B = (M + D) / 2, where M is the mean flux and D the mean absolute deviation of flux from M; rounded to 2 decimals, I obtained 0.93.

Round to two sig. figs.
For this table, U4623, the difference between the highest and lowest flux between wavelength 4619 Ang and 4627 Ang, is 0.30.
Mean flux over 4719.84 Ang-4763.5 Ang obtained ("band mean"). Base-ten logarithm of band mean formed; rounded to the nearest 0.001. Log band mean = 0.222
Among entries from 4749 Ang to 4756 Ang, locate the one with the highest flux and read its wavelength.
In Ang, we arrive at 4750.92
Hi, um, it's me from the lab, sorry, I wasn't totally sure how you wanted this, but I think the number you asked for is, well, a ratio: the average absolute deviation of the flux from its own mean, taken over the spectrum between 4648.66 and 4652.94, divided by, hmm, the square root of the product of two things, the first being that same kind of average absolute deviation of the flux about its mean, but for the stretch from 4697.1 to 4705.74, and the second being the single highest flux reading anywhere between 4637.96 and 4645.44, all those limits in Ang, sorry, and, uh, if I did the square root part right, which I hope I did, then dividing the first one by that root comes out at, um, 0.14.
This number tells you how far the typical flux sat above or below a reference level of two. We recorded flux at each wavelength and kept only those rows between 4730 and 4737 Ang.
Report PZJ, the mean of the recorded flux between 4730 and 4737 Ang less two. -0.36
